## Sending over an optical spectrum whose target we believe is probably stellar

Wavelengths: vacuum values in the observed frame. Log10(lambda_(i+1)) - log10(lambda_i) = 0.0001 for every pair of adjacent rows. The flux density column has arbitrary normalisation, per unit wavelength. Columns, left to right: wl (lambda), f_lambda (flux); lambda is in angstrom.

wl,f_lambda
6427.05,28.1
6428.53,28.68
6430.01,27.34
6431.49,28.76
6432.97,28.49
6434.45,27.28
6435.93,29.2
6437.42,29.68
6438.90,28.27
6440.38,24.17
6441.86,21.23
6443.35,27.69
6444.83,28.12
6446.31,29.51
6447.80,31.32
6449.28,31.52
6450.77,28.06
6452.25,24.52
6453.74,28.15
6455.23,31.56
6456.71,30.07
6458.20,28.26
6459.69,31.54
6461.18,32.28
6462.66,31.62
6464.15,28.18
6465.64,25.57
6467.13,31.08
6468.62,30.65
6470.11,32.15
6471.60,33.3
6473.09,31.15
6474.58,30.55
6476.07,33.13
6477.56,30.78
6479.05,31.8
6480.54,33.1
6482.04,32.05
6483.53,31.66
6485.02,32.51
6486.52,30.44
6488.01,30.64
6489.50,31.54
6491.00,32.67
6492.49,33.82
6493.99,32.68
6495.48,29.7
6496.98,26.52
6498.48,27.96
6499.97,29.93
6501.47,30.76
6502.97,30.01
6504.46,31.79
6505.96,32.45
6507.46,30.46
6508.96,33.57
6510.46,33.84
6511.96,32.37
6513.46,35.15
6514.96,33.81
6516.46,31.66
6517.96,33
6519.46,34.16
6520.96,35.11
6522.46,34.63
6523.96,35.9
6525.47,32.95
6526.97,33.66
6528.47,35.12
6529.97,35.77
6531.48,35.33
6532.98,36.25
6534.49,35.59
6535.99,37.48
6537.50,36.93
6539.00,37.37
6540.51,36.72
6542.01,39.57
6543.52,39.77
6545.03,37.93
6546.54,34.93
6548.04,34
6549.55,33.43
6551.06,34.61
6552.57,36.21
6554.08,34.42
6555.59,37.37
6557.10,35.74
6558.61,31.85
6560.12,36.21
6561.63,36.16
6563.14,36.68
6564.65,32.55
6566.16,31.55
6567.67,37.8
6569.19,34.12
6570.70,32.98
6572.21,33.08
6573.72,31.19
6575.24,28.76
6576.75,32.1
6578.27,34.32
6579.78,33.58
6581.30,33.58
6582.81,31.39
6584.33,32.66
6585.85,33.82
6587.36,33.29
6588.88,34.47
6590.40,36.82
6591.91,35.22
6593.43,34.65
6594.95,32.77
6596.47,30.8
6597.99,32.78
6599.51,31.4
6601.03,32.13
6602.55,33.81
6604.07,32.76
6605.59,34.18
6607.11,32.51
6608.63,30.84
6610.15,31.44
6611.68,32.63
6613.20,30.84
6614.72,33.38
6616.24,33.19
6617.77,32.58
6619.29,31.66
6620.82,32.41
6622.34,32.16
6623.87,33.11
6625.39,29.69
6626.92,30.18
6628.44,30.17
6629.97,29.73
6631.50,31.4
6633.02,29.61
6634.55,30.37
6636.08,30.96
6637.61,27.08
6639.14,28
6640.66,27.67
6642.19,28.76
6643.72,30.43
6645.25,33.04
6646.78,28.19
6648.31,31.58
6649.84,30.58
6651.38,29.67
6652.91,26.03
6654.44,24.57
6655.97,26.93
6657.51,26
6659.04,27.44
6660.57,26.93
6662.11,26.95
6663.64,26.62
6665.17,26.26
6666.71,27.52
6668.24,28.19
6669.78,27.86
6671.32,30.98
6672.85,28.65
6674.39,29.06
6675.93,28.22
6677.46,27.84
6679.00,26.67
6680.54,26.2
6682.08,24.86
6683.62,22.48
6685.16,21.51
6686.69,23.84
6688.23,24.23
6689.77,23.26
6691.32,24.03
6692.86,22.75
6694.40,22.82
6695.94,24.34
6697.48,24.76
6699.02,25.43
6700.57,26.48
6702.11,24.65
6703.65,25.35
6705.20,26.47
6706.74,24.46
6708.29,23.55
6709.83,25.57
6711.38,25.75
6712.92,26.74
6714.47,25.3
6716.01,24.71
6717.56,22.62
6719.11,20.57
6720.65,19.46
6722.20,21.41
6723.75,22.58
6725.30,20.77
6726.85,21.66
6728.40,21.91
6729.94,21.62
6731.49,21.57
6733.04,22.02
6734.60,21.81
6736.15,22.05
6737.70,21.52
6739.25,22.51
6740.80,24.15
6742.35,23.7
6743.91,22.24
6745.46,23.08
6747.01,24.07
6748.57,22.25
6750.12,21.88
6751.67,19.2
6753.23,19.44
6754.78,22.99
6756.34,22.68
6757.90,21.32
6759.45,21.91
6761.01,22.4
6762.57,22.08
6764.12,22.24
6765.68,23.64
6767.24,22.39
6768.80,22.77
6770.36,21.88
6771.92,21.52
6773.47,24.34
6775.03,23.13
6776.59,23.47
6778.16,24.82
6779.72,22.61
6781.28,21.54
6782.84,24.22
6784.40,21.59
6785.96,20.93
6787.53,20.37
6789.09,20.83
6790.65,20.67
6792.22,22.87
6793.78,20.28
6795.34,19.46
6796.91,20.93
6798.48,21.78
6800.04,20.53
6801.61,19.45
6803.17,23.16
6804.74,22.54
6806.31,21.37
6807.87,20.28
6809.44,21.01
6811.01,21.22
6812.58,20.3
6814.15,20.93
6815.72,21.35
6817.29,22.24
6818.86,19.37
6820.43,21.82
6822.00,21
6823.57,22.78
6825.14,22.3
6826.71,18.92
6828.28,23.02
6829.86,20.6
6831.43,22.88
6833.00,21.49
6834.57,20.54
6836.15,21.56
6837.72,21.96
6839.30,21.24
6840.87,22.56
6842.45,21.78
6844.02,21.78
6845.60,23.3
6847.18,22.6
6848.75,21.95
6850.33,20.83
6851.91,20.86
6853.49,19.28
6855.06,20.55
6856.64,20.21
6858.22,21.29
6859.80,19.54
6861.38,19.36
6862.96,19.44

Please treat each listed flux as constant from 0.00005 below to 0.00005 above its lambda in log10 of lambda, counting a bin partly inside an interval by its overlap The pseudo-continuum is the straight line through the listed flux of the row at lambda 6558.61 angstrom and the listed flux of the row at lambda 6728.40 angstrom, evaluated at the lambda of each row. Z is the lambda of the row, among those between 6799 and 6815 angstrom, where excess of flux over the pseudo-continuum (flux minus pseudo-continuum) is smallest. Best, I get 6801.61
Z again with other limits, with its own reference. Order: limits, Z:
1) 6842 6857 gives 6853.49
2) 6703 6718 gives 6717.56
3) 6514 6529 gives 6516.46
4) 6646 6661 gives 6654.44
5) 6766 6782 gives 6771.92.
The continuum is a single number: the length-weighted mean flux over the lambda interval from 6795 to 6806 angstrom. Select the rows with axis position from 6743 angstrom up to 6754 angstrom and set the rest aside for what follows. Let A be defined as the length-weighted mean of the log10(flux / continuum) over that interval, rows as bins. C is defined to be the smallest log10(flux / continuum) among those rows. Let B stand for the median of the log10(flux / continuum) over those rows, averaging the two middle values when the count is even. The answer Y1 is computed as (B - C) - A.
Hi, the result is 0.05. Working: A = 0.01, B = 0.02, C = -0.04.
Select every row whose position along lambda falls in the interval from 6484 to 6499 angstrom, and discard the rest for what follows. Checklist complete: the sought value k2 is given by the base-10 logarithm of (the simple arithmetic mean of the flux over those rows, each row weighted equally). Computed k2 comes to 1.49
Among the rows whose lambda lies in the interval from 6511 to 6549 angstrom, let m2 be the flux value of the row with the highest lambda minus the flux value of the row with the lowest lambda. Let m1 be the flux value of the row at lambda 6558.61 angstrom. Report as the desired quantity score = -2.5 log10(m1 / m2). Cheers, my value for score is -3.2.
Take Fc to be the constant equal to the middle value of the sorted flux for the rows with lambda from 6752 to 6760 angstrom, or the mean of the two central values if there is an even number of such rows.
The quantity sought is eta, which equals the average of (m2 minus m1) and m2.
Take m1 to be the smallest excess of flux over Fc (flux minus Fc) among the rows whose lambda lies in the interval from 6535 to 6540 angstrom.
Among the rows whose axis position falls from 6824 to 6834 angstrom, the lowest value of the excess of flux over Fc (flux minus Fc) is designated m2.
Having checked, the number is -10.5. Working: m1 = 15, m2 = -3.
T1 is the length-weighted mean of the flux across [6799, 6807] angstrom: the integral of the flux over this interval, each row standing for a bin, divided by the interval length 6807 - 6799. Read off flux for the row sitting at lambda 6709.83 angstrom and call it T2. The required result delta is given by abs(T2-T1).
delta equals 4.1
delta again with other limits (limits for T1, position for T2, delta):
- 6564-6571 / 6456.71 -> 3.8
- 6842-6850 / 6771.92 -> 0.7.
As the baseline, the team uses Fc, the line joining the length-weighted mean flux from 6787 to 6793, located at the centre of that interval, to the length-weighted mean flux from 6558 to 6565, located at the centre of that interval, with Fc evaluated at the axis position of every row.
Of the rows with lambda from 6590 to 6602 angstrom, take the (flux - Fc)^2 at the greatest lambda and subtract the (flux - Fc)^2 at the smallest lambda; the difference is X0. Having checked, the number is -13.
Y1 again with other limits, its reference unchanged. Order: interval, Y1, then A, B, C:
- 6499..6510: -0.16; 0.17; 0.16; 0.15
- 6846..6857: 0.04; 0.00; -0.01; -0.04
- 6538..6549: -0.20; 0.24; 0.25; 0.21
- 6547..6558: -0.20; 0.22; 0.21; 0.20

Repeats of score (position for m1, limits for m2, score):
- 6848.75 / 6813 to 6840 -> -4.6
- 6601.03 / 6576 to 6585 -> -4.4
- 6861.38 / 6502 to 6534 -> -1.2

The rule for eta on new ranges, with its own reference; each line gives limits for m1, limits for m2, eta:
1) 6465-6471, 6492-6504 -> 2.8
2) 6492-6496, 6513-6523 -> 5.9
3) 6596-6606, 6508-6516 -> 6.0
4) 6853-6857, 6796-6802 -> -1.1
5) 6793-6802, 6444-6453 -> 3.8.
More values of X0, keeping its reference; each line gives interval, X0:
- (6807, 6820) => 0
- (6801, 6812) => 0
